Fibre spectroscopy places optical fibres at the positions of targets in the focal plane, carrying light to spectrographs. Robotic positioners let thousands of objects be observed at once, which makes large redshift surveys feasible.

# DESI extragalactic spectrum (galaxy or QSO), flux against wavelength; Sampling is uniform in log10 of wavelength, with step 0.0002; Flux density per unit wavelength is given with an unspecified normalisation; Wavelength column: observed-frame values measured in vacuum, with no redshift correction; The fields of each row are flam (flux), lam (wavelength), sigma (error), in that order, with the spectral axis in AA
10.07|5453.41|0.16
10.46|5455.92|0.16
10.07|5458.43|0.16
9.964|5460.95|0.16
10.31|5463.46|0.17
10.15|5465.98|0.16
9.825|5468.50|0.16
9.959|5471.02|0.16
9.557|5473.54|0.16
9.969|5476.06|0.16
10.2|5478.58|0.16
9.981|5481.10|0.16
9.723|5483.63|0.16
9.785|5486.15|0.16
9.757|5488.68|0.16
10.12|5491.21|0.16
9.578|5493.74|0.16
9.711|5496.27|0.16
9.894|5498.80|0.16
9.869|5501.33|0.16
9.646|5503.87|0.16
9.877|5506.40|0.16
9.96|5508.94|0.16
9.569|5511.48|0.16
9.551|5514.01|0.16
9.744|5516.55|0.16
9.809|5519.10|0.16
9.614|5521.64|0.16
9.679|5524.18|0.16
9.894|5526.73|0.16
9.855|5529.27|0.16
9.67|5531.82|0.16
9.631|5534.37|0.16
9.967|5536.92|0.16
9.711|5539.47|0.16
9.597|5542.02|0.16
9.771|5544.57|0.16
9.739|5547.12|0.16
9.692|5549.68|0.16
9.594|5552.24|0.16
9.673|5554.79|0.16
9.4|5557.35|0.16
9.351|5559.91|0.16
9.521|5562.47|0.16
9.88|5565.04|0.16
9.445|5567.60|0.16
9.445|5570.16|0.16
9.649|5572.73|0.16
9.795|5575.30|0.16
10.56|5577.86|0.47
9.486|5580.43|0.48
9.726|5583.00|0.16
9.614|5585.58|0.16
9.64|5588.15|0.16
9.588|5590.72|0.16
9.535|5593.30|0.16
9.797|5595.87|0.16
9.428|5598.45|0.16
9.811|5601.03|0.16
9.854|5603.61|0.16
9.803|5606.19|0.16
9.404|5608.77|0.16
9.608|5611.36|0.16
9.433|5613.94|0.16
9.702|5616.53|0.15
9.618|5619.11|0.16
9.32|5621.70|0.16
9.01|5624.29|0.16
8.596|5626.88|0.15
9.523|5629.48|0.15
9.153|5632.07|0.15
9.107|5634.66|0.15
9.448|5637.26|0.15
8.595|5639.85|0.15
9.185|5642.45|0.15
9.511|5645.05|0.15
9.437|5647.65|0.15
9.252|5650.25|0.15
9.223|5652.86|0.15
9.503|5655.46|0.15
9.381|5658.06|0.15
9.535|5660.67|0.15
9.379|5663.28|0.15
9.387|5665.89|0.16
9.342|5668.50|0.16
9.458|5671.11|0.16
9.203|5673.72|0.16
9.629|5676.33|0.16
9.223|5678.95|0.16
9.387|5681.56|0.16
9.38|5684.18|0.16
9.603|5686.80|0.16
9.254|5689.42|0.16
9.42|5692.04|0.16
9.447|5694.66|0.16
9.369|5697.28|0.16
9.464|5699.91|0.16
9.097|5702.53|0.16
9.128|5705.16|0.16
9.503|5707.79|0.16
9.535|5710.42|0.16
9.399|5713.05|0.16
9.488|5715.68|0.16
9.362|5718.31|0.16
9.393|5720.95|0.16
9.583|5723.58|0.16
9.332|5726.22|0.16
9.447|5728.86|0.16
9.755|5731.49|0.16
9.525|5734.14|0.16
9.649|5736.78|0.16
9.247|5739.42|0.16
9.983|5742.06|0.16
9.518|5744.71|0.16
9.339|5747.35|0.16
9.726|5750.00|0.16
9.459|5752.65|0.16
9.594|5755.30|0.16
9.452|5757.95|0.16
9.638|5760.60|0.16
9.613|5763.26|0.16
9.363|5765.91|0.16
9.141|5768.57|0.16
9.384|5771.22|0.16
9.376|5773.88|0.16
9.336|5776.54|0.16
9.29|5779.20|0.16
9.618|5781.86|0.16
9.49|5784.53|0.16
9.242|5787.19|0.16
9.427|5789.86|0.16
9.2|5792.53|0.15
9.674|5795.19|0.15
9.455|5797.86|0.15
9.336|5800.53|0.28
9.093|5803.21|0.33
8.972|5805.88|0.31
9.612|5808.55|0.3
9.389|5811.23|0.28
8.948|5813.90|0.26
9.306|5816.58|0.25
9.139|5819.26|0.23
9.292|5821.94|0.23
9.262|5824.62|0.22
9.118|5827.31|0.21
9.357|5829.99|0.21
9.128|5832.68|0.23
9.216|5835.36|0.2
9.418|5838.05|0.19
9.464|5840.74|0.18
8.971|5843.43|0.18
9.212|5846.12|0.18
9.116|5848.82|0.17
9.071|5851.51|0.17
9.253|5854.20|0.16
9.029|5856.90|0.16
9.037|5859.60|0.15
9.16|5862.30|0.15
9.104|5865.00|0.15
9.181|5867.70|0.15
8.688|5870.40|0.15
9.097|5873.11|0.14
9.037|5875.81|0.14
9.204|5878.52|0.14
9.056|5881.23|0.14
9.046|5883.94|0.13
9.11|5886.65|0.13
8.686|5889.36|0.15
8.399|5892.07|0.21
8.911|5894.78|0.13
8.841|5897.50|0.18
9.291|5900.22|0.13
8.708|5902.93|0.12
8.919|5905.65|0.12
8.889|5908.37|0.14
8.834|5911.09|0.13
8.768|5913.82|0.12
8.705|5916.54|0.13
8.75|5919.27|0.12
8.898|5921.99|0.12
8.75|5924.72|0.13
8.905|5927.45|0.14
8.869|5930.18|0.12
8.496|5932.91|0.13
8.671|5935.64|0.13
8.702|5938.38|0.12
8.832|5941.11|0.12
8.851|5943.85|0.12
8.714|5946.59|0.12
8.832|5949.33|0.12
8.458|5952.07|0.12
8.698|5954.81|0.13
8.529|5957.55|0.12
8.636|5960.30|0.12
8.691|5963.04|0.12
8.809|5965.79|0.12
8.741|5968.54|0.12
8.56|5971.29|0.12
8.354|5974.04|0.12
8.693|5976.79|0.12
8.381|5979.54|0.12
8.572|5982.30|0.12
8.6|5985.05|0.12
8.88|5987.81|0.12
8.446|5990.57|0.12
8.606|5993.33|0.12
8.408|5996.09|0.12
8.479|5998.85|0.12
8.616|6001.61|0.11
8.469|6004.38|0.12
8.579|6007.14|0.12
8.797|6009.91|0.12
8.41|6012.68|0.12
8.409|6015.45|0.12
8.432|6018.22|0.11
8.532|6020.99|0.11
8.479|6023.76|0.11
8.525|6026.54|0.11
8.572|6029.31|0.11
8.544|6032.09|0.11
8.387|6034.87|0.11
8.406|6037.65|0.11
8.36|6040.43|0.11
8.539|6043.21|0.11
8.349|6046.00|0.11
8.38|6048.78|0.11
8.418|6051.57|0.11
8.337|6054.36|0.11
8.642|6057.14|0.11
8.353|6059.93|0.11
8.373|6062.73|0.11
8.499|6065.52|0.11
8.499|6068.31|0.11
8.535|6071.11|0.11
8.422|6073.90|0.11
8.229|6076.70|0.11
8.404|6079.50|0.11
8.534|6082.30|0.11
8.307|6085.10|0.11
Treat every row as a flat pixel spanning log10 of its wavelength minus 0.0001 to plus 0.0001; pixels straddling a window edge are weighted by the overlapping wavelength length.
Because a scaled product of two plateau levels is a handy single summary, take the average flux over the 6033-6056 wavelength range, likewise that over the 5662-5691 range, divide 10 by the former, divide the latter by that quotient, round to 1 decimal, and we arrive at 7.9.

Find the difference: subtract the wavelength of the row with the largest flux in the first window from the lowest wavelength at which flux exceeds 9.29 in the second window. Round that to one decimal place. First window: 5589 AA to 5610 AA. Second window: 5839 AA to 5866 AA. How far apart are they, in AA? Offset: 237.1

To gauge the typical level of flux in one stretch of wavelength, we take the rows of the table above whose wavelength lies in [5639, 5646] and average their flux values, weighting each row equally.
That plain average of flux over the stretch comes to 9.10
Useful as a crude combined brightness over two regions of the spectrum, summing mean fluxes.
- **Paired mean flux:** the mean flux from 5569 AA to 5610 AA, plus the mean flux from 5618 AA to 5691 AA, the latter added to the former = 19.0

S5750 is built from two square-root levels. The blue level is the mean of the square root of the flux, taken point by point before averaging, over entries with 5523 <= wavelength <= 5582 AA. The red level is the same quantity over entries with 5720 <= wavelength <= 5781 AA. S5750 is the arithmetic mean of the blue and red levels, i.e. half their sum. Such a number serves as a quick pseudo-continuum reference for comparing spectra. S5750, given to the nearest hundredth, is 3.10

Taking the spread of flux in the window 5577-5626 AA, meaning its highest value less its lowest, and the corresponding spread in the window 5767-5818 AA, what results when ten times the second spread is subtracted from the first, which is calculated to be -5.7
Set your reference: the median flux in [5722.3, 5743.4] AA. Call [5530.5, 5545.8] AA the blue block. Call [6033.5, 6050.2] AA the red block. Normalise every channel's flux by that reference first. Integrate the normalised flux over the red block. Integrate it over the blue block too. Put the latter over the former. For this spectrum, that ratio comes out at 1.06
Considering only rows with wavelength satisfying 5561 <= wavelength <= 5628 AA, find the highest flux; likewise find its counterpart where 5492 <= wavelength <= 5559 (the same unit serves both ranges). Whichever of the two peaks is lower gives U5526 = 10.0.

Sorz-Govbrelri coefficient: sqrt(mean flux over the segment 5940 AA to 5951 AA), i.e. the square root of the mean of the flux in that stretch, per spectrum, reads 2.97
